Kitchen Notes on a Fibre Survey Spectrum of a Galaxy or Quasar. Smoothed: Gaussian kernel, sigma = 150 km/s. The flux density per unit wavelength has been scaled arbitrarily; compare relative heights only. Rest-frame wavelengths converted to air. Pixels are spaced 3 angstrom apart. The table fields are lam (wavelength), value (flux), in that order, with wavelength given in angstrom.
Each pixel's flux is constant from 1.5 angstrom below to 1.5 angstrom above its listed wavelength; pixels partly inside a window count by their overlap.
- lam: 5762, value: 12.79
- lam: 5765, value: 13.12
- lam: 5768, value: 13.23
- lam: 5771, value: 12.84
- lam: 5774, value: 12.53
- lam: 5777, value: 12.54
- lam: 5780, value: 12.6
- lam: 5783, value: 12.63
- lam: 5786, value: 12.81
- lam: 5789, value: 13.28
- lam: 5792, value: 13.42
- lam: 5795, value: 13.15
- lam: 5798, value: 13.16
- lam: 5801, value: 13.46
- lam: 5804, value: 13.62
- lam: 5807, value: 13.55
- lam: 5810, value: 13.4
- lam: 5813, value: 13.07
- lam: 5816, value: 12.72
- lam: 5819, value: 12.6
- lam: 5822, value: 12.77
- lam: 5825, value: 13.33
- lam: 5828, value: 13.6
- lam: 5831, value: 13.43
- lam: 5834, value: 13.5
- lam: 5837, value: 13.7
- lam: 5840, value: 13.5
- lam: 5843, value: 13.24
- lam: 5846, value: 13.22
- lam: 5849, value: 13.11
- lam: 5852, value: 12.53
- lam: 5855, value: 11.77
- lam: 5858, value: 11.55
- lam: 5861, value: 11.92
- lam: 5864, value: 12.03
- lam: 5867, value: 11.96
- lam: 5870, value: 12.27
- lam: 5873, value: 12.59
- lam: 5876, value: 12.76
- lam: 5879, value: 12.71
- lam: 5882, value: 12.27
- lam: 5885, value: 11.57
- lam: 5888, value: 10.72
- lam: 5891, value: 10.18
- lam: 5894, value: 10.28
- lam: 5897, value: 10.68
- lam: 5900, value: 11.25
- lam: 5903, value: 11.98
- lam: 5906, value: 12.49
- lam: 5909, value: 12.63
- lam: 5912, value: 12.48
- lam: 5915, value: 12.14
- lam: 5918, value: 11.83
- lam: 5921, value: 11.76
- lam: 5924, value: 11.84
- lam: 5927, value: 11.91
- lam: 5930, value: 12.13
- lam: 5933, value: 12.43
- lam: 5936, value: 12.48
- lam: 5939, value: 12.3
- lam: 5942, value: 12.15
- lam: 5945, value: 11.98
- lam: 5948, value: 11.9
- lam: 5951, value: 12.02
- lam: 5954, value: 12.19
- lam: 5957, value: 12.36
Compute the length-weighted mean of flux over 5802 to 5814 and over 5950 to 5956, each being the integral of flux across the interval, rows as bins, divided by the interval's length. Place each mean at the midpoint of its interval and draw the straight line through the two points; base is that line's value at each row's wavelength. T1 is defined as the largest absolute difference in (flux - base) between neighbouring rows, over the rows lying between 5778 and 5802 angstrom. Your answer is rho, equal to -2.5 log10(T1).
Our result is 0.8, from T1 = 0.5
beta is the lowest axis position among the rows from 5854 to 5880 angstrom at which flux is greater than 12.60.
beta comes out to 5876 angstrom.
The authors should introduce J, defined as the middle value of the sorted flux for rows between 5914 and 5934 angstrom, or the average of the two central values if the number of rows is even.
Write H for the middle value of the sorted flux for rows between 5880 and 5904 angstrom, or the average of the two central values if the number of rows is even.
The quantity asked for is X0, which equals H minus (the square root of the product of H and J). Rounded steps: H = 11.0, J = 11.9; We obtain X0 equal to -0.5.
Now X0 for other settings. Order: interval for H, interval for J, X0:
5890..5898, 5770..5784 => -1.1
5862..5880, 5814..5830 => -0.2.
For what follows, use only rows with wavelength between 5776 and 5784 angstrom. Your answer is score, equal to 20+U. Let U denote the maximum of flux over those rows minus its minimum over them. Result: 20.1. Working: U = 0.1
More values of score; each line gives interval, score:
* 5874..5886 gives 21.2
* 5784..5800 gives 20.6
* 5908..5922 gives 20.9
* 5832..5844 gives 20.5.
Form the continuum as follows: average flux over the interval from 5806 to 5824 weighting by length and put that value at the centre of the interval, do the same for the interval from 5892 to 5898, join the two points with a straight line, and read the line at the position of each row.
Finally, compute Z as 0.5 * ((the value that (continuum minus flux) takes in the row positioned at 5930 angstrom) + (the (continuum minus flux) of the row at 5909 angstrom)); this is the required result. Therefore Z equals -3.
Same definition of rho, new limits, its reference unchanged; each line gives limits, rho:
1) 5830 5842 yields 1.6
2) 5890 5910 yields 0.3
